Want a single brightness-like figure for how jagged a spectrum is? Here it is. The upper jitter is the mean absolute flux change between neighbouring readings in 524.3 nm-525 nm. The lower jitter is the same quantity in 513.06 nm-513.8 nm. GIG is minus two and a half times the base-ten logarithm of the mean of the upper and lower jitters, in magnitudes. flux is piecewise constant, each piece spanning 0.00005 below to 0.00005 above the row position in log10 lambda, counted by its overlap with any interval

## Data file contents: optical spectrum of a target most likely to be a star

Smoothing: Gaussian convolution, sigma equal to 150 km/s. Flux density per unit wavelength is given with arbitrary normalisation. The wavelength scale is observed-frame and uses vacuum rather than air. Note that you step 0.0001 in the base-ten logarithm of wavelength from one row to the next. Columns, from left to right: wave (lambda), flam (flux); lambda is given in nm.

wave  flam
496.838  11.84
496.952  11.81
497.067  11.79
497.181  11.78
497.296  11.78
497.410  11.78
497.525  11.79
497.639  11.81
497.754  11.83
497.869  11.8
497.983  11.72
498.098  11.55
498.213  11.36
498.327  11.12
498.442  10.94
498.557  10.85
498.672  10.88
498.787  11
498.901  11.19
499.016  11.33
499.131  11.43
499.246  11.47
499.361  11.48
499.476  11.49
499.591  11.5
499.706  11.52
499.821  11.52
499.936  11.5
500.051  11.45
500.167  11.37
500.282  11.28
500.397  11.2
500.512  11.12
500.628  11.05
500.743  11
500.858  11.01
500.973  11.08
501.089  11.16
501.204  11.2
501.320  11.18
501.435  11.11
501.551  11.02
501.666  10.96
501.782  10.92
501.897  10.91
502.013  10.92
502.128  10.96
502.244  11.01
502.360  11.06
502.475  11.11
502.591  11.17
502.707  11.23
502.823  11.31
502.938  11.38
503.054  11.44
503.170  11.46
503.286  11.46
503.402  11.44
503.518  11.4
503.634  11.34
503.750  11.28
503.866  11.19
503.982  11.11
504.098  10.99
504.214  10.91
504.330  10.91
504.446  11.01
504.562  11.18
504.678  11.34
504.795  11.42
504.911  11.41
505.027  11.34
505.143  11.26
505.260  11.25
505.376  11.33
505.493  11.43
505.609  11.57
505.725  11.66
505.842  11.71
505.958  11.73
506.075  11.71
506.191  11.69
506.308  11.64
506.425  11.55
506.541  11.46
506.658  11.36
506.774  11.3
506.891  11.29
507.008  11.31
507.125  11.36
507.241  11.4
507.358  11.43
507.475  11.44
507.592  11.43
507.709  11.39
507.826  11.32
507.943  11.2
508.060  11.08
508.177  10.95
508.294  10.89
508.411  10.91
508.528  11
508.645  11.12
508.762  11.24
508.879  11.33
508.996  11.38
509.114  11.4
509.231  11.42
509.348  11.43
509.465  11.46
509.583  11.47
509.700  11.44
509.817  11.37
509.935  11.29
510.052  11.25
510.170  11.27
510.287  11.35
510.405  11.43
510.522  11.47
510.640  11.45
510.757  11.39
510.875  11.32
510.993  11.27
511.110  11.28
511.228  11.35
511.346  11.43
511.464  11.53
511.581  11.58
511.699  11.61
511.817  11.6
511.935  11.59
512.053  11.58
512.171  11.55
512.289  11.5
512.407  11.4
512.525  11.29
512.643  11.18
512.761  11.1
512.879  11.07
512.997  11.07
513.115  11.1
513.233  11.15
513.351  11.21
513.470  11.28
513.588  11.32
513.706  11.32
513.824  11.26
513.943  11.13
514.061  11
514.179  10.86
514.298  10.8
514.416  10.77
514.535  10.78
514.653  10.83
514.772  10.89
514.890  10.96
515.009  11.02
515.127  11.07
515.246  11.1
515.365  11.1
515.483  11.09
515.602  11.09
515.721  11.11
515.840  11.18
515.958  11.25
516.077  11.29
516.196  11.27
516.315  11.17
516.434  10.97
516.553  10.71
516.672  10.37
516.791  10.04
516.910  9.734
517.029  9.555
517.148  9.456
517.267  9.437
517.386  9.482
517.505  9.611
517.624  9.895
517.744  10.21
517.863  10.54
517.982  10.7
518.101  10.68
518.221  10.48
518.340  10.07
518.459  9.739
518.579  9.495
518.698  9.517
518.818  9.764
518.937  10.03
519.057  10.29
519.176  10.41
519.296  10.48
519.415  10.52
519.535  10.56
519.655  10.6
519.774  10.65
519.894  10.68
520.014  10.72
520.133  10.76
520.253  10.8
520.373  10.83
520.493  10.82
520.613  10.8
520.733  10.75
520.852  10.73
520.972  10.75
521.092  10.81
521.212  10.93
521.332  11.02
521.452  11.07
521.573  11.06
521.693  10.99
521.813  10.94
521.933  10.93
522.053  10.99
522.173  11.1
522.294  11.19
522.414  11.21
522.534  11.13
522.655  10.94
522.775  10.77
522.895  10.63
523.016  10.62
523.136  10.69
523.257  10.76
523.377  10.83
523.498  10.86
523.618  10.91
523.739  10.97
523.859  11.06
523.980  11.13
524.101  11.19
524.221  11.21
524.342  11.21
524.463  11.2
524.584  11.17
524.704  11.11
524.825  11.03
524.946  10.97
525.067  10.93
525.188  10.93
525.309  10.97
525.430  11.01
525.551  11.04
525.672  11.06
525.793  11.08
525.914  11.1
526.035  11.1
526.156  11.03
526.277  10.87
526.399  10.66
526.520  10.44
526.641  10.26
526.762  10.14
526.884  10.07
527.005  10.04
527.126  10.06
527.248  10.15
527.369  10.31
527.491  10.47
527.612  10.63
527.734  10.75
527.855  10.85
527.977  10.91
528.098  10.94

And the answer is 3.3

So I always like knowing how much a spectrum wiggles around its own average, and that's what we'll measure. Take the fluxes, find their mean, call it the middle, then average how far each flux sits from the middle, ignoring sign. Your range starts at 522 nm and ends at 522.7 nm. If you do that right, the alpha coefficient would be 0.09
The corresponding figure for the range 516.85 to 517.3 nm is 0.10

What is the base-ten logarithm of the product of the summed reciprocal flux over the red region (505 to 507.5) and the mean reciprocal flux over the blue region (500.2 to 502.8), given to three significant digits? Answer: -0.761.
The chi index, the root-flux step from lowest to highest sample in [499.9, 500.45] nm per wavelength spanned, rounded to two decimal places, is -0.10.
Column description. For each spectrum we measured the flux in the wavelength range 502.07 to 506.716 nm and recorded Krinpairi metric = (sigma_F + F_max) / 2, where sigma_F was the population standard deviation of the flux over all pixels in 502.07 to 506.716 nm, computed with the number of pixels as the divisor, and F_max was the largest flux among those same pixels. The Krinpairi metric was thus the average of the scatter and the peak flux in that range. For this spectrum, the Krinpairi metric 5.98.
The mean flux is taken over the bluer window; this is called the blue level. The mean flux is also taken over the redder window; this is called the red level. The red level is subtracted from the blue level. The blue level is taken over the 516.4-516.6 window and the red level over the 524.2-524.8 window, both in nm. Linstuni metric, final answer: -0.34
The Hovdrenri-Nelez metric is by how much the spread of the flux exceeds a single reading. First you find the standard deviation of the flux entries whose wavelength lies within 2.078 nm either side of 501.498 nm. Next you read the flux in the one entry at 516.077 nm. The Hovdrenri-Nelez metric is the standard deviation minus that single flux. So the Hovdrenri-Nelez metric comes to -11.1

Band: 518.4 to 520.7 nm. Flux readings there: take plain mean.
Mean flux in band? 10.4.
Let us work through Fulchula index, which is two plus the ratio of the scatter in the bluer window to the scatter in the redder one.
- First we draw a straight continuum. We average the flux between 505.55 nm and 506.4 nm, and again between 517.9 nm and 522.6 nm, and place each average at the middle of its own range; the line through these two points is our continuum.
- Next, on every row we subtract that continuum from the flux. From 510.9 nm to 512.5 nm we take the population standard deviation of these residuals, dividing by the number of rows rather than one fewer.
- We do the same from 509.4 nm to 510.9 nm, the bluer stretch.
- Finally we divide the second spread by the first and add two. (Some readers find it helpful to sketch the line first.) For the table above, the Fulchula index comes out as 2.56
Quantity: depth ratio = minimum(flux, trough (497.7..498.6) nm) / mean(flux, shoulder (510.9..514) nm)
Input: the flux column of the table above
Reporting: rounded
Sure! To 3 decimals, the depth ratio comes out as 0.957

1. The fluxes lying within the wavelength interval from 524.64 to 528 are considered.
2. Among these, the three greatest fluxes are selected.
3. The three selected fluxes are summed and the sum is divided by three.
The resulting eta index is 11.1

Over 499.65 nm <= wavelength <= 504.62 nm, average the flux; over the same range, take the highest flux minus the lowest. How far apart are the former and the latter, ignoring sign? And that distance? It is 10.6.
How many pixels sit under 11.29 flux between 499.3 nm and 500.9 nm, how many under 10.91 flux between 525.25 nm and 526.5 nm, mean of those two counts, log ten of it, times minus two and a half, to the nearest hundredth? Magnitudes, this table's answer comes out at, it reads -1.51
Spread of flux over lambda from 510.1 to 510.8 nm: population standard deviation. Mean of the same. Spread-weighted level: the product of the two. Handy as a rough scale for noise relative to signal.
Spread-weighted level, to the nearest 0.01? 0.77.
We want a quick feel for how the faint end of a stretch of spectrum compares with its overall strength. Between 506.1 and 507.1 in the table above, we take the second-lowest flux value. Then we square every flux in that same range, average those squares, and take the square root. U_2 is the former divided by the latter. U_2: 0.987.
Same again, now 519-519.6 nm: 0.996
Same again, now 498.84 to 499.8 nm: 0.992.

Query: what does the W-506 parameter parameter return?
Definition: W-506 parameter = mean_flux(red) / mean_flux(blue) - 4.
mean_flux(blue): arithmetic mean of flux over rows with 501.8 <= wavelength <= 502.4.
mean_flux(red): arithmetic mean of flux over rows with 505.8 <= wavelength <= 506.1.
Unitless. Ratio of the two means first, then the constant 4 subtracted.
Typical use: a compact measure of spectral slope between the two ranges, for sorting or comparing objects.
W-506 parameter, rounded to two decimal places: -2.93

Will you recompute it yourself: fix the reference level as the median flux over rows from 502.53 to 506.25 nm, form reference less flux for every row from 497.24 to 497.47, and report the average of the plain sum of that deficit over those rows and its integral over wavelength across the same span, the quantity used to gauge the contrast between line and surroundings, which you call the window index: -0.49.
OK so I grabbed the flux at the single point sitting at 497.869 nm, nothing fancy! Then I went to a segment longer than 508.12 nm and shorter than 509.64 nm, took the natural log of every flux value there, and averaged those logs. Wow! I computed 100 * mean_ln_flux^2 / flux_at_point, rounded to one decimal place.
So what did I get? 49.6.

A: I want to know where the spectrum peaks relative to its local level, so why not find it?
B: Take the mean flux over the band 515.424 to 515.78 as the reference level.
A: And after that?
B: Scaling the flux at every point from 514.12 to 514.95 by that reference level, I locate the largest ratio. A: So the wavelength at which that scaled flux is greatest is 514.890 nm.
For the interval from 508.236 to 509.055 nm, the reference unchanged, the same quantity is 508.996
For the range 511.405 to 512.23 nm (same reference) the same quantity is 511.699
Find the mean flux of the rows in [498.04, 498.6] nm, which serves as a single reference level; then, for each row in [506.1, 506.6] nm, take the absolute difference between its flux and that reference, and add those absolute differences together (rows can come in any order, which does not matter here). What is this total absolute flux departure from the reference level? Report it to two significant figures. 1.7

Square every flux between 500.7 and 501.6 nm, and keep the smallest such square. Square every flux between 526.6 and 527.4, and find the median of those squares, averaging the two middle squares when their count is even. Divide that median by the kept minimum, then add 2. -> 2.85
